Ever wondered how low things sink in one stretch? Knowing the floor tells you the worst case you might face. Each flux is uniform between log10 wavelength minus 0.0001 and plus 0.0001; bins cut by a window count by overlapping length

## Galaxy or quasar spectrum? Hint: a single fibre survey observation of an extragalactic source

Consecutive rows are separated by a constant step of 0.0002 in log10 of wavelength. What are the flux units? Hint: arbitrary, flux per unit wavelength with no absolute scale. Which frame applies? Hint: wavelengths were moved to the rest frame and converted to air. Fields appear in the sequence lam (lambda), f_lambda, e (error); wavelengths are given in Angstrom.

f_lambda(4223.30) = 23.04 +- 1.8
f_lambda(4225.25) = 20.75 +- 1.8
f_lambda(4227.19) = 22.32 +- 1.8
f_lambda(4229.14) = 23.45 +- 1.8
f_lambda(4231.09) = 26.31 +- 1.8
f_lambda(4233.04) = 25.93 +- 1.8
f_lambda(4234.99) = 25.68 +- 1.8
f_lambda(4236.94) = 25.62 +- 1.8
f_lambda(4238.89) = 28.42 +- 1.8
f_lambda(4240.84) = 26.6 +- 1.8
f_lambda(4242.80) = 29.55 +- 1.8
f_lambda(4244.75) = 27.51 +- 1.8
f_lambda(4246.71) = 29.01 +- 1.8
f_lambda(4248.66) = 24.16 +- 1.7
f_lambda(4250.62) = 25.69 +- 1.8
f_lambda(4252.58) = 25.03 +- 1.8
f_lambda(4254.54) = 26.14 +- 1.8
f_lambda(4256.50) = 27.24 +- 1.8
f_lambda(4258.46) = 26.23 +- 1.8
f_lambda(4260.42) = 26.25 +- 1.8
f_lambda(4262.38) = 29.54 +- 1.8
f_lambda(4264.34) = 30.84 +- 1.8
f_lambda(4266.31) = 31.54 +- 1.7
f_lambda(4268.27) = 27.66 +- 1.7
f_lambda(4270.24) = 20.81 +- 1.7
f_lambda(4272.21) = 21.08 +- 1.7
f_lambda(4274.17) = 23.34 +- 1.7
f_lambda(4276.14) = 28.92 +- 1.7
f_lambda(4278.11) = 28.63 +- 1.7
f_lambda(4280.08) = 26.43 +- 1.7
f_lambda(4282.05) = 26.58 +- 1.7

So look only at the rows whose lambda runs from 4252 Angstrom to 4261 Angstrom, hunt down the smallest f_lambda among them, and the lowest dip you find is 25.03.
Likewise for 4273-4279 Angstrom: 23.34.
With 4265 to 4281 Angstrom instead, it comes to 20.81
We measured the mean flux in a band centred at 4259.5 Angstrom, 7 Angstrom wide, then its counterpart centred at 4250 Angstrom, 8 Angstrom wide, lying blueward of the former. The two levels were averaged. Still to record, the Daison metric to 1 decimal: 26.6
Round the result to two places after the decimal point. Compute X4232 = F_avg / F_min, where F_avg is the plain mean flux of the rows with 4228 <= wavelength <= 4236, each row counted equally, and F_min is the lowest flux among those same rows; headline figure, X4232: 1.08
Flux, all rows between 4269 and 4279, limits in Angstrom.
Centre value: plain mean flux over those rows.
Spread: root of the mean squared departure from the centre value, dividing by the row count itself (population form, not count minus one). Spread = 3.6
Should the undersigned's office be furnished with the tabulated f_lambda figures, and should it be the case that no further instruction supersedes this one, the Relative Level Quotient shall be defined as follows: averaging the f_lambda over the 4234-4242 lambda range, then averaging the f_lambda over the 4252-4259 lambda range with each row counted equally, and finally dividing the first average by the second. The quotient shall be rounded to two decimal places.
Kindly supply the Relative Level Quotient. 1.02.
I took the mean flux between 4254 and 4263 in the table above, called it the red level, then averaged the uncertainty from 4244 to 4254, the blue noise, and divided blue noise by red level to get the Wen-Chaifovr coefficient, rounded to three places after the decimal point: 0.066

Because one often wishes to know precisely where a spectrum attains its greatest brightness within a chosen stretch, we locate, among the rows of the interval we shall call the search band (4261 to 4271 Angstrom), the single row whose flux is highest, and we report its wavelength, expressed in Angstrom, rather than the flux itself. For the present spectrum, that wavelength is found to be 4266.31 Angstrom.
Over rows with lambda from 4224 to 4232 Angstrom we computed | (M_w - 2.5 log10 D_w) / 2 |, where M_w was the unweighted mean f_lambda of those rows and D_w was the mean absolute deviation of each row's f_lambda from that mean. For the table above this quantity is 11.3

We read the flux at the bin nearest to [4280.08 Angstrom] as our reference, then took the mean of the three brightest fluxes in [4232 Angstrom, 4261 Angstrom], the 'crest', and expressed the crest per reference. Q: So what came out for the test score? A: 1.10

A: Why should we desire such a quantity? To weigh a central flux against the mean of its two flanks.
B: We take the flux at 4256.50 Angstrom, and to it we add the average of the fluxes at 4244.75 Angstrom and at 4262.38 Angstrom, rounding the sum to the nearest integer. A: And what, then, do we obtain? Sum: 56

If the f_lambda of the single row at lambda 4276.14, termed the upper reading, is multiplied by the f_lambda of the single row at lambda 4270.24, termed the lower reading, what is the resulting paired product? 602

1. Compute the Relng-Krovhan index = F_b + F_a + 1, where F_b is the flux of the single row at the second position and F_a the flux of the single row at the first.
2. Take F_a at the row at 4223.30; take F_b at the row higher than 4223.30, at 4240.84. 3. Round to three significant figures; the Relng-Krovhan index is 50.6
